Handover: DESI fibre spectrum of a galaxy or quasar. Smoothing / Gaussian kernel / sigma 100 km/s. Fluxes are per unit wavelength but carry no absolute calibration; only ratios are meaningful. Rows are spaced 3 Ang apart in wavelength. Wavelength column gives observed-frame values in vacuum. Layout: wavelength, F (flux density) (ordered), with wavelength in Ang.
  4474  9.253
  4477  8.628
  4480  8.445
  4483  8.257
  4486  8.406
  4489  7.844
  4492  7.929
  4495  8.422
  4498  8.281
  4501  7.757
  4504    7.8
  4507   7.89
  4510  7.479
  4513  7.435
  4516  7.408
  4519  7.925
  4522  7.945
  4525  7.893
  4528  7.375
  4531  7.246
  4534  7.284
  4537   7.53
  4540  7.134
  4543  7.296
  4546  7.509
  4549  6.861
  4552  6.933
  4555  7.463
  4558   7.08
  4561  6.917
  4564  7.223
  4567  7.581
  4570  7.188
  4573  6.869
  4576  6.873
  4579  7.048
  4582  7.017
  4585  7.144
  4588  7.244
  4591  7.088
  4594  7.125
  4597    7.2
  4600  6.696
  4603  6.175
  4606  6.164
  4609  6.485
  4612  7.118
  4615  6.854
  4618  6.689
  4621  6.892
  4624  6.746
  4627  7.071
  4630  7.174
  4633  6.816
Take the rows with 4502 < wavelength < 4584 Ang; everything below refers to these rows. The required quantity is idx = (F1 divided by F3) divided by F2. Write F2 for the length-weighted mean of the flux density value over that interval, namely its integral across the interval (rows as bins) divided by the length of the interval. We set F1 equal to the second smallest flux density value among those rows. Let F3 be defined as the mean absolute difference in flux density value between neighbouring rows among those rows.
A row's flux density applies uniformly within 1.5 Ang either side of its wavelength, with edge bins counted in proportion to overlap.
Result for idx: 3.90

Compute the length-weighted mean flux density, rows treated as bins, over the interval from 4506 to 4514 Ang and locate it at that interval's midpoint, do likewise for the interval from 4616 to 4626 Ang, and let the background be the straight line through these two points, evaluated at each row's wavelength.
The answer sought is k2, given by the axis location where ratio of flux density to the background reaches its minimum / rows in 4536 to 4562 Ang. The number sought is 4549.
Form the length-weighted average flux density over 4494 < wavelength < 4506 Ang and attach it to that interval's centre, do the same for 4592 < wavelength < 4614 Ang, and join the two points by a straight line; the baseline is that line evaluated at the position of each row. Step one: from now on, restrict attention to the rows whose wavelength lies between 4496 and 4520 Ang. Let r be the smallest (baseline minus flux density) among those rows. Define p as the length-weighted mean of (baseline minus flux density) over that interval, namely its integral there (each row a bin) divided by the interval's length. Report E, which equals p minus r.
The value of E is 0.40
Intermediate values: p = 0.18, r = -0.2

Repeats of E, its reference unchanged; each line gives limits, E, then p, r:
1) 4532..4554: 0.32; 0.26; -0.1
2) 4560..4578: 0.44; 0.05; -0.4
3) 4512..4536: 0.35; 0.17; -0.2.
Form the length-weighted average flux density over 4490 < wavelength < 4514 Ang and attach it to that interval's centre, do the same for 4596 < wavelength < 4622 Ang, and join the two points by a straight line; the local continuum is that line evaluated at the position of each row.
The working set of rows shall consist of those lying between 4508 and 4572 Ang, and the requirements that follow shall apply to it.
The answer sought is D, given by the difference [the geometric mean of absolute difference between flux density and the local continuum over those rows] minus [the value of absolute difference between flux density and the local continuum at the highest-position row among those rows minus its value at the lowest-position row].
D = 0.45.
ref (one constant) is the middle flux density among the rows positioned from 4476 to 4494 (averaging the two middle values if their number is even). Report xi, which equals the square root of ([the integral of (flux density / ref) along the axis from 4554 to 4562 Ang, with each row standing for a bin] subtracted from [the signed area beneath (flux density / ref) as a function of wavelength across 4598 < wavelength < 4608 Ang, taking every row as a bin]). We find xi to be 0.90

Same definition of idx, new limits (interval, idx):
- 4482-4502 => 2.96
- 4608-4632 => 3.70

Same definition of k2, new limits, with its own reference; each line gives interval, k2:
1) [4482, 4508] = 4489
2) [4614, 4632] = 4618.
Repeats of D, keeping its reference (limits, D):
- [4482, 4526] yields 0.09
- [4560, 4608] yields -0.08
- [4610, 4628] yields 0.17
